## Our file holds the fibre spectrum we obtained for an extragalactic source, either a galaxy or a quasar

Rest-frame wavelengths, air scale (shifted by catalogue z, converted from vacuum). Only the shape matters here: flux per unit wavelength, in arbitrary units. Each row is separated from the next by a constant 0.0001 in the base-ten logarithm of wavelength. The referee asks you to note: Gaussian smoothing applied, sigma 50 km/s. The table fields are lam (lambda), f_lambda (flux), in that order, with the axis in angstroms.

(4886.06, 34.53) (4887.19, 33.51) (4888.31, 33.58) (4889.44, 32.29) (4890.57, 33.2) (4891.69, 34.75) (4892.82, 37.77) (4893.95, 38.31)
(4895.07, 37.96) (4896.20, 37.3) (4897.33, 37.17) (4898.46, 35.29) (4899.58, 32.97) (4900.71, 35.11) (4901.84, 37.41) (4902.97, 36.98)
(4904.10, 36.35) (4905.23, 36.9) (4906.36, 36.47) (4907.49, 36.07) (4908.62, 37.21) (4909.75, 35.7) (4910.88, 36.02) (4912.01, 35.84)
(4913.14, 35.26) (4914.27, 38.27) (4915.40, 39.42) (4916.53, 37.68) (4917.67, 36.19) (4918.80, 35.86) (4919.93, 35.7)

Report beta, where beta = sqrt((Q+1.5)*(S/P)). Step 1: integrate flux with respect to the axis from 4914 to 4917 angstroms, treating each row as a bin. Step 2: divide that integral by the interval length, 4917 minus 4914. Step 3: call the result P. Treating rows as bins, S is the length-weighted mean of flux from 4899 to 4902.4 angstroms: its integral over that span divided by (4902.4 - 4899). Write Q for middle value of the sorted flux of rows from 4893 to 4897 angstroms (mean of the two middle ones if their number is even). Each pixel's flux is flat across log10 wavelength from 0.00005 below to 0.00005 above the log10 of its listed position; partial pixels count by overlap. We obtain 6.00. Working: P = 39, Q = 38.0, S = 35.2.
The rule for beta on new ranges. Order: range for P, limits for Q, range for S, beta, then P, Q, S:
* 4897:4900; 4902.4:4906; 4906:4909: 6.32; 35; 36.9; 36.6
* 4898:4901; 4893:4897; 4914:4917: 6.65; 34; 38.0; 38.5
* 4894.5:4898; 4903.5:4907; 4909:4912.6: 6.04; 37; 36.5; 35.9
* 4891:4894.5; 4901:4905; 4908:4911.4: 6.16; 37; 37.0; 36.3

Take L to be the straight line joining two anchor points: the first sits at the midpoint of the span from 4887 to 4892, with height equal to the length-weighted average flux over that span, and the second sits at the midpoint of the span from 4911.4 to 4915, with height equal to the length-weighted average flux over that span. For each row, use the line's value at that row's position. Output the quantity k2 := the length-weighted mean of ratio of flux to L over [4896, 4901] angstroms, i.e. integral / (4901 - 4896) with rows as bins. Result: 1.02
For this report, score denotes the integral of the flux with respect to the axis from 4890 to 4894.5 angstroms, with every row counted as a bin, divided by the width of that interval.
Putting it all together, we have 36.0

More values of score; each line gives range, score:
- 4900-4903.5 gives 36.3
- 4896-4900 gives 35.7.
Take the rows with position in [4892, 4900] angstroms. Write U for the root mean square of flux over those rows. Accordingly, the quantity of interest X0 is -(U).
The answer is -36.7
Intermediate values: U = 36.7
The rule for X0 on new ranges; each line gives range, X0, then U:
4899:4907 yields -36.1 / 36.1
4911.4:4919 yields -37.0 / 37.0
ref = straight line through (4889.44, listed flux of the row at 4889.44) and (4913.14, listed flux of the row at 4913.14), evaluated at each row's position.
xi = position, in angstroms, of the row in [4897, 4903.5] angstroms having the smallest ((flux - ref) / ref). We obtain 4899.58 angstroms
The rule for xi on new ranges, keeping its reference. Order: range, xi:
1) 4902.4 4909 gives 4907.49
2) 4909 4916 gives 4913.14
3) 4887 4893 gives 4889.44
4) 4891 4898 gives 4891.69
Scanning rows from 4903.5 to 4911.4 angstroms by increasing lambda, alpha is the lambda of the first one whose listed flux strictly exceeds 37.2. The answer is 4908.62 angstroms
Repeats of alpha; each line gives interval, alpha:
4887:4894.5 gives 4892.82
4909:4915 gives 4914.27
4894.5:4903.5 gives 4895.07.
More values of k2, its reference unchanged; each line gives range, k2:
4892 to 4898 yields 1.10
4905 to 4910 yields 1.02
